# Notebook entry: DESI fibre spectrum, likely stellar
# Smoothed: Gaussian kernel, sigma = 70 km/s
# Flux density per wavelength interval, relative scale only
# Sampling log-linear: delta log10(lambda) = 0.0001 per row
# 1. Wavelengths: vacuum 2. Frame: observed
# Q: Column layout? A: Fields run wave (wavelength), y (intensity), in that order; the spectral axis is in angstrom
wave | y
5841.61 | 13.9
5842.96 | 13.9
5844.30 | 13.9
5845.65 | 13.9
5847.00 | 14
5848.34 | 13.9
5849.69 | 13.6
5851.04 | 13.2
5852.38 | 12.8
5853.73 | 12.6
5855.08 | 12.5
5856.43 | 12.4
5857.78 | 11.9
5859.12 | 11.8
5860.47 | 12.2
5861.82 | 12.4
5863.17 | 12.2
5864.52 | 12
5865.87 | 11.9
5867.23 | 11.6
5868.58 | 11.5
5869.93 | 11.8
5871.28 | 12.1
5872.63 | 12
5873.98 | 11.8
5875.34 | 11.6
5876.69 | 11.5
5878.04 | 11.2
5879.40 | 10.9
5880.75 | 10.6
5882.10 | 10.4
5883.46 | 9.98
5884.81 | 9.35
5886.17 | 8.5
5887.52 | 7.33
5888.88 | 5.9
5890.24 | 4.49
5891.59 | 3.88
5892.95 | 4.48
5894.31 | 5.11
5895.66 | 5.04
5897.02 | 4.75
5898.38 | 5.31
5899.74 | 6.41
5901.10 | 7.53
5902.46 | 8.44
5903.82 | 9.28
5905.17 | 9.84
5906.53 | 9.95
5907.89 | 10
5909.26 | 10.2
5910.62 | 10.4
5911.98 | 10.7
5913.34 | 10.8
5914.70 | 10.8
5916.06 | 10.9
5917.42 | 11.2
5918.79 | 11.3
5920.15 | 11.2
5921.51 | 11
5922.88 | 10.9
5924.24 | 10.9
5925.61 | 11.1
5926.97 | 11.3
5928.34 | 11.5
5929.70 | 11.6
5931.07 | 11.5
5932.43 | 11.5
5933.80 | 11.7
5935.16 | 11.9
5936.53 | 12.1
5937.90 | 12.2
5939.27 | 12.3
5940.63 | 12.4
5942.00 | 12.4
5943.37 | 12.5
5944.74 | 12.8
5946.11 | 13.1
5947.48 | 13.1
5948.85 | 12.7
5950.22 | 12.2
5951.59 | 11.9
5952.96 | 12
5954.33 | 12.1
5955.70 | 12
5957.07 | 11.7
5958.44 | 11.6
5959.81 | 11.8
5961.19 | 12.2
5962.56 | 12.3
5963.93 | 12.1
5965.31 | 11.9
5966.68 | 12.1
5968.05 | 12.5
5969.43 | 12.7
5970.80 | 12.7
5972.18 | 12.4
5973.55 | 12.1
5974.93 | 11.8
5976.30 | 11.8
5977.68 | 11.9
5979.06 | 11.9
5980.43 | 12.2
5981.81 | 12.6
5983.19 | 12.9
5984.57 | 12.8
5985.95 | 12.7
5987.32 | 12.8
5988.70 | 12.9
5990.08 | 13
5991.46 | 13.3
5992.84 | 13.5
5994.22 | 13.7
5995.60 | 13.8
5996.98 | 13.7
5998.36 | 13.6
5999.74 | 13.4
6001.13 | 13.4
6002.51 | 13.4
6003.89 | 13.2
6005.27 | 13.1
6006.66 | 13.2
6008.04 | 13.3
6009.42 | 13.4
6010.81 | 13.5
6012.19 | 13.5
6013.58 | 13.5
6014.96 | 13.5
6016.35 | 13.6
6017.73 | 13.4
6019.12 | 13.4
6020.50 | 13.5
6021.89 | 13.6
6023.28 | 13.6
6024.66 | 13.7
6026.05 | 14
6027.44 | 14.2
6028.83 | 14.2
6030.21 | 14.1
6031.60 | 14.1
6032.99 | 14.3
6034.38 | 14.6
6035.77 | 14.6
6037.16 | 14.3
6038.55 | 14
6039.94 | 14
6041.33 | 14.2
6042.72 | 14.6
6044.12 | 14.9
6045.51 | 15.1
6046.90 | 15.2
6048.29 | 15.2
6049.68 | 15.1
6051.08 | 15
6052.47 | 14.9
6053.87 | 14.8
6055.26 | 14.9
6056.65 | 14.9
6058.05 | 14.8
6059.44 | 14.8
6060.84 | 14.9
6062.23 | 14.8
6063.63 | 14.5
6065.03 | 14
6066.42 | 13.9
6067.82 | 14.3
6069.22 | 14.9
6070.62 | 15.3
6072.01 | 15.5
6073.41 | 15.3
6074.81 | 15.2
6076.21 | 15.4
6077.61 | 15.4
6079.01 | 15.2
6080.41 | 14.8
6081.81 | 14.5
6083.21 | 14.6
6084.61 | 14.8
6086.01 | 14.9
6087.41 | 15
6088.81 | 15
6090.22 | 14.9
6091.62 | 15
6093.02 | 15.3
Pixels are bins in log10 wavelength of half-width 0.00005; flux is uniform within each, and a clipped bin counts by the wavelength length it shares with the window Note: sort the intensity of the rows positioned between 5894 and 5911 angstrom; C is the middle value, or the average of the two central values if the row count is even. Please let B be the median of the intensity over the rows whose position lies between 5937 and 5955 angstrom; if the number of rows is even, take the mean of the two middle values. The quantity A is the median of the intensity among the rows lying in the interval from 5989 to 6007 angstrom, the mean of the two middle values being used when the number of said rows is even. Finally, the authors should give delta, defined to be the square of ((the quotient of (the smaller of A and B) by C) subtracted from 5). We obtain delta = 12.5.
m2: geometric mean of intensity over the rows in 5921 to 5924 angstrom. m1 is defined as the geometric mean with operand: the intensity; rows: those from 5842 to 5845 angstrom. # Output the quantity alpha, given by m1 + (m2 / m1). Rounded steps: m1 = 13.9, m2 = 10.9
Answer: 14.69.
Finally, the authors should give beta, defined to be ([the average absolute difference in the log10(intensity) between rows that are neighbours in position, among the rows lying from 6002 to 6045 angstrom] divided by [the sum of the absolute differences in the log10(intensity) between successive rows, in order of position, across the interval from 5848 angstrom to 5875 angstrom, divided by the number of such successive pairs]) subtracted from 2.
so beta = 1.5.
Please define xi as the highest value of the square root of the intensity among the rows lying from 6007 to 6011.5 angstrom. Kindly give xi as 3.67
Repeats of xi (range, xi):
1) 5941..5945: 3.58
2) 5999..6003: 3.66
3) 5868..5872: 3.48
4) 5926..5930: 3.41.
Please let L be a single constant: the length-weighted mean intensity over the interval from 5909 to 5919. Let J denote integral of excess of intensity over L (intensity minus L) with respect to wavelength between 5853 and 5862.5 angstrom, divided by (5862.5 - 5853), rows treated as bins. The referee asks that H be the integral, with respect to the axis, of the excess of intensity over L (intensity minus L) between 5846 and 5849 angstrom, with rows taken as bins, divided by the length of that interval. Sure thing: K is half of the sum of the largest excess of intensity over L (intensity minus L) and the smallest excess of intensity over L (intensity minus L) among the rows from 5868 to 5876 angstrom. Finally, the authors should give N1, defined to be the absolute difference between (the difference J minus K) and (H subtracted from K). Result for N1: 3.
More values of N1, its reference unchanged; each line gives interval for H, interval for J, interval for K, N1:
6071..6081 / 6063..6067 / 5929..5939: 6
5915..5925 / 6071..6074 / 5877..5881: 5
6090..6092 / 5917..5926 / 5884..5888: 9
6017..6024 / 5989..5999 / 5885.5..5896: 15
